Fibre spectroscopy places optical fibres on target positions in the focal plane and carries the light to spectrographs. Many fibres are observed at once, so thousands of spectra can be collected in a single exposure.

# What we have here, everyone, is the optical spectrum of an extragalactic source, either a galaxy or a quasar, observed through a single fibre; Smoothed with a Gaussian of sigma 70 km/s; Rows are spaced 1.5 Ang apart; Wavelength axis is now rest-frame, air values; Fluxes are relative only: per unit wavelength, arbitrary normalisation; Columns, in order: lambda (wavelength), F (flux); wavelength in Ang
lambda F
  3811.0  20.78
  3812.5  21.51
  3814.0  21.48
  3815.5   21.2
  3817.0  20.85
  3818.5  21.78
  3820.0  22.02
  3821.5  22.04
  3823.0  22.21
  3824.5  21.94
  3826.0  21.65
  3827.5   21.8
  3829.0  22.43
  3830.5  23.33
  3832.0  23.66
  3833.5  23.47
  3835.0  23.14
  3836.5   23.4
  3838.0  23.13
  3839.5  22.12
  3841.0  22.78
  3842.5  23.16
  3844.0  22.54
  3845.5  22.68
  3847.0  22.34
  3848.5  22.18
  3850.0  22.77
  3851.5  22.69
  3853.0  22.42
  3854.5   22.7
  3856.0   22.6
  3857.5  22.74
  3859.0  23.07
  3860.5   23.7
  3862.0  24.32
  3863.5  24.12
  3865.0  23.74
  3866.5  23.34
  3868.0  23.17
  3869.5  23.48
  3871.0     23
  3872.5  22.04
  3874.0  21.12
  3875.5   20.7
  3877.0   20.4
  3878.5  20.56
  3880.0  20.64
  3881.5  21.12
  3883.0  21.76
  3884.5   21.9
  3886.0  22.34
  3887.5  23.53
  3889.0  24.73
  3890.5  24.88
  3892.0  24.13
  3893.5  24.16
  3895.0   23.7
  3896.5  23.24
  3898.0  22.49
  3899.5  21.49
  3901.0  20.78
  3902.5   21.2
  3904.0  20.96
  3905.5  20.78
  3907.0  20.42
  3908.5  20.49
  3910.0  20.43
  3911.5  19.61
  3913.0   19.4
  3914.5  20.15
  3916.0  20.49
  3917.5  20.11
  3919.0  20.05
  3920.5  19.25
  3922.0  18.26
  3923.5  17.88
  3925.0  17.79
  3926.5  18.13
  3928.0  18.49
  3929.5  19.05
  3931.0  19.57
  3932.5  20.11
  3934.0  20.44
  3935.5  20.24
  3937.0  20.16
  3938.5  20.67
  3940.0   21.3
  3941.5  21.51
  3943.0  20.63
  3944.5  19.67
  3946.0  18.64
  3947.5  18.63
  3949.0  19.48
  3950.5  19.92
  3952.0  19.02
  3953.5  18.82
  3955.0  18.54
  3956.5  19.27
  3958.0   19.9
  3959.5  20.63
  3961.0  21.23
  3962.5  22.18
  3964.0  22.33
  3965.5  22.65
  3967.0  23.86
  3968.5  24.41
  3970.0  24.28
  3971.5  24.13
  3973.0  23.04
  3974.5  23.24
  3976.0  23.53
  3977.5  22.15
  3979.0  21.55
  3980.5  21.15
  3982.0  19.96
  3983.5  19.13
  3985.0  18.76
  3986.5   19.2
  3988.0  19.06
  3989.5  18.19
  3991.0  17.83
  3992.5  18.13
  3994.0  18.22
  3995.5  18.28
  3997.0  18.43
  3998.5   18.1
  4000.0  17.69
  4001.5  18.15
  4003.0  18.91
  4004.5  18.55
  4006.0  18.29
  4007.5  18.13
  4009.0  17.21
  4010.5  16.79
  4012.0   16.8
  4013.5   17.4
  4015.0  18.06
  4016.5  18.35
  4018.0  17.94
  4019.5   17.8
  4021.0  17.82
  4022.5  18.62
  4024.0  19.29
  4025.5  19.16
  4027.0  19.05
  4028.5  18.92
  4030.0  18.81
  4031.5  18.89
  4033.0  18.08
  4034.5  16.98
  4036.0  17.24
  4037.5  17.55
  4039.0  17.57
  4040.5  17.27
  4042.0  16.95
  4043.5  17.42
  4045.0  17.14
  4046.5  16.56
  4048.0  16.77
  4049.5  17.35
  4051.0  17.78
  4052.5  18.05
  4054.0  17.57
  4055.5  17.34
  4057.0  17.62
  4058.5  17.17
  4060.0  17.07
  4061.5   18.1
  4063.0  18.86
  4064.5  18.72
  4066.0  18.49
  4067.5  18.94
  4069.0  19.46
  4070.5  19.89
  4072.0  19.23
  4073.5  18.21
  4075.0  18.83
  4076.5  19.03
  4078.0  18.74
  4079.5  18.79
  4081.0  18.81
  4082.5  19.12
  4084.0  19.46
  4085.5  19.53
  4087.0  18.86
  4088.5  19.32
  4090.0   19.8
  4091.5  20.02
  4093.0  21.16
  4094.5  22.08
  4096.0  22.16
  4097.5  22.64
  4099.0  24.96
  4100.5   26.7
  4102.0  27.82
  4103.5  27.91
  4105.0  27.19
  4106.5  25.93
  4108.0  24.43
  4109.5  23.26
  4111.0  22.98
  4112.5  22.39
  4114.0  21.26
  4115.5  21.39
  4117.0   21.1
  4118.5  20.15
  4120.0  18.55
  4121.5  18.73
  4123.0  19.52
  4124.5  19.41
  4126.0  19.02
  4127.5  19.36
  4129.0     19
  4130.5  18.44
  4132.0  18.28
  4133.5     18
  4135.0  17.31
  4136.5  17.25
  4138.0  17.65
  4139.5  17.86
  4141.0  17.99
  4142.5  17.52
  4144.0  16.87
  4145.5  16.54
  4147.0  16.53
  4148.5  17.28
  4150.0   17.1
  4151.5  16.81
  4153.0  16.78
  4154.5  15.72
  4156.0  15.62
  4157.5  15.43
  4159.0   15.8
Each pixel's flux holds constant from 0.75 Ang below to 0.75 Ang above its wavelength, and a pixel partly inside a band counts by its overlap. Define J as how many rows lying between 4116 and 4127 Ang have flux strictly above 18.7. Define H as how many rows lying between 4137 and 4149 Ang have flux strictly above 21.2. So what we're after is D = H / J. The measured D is 0.00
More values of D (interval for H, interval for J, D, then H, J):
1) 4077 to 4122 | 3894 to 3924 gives 0.83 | 15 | 18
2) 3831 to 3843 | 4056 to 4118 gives 0.23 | 8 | 35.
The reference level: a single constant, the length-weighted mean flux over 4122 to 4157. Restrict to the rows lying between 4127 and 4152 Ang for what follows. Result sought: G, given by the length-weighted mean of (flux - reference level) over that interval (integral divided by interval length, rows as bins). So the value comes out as 0.0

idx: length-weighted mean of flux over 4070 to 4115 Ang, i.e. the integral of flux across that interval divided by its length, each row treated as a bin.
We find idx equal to 22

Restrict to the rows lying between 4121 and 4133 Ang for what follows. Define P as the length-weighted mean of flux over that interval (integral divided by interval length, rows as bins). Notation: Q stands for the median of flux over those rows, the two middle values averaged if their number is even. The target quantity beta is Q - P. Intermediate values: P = 19.0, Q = 19.0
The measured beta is 0.06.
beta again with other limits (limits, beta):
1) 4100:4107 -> 0.02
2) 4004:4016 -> 0.08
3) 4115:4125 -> -0.29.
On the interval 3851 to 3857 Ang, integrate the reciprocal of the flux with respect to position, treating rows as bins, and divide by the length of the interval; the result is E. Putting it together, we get 0.044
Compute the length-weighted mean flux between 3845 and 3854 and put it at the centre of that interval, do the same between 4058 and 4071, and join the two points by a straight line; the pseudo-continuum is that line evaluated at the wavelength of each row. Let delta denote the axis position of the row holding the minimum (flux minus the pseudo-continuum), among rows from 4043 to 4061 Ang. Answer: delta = 4046.5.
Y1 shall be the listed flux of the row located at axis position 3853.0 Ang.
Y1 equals 22.42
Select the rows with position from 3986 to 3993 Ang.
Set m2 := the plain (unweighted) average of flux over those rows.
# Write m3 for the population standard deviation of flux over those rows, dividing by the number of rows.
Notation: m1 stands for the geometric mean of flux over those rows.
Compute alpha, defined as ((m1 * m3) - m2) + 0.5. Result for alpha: -8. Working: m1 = 18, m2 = 18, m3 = 0.54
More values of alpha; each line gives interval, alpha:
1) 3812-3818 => -15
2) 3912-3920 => -12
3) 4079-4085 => -13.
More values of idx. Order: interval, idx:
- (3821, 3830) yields 22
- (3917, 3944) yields 20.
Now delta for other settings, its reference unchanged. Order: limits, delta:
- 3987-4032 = 4010.5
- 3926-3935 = 3926.5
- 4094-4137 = 4136.5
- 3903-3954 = 3925.0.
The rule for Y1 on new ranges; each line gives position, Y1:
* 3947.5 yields 18.63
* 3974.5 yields 23.24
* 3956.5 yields 19.27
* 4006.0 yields 18.29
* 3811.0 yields 20.78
